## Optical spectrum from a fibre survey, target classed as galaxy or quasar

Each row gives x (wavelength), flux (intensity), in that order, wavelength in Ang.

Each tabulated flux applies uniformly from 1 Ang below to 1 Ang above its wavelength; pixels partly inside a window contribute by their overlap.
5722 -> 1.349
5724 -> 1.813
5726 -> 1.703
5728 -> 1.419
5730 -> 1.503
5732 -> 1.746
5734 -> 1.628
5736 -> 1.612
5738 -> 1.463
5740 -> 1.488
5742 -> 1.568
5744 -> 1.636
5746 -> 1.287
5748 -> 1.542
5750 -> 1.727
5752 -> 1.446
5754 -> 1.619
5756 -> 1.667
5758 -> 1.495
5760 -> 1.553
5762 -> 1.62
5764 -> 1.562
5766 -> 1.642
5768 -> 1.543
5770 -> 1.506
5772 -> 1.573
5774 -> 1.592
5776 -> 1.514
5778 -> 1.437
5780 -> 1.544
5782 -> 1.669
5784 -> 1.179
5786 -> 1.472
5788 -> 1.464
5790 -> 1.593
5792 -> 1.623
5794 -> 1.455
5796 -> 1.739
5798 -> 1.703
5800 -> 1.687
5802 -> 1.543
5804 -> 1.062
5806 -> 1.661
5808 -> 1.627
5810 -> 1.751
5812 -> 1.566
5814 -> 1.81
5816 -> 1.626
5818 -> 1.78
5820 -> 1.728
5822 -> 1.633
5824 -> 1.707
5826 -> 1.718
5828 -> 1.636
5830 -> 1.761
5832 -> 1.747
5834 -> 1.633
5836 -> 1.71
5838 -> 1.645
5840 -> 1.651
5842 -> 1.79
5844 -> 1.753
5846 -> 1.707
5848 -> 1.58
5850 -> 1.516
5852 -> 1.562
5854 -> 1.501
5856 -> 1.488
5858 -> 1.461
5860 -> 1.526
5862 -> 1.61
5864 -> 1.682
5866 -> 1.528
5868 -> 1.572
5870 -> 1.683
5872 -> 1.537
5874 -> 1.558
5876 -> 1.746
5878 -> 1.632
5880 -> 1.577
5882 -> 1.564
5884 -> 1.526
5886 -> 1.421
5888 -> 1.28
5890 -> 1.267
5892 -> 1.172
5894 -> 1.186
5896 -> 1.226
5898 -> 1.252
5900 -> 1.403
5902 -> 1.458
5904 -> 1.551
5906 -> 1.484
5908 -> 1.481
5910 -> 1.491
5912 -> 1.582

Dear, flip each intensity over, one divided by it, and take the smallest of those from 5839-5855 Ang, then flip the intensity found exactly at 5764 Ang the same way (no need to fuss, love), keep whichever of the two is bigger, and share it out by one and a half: 0.43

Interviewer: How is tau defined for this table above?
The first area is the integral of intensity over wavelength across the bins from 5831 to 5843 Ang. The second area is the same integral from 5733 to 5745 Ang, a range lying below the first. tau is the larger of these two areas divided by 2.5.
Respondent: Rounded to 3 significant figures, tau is 8.14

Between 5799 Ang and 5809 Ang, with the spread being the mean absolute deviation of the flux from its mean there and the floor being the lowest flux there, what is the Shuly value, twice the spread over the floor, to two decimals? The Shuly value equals 0.34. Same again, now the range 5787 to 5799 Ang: 0.13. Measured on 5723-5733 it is 0.20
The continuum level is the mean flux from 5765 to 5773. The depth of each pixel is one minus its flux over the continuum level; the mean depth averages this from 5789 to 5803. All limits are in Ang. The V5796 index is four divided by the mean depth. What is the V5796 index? -115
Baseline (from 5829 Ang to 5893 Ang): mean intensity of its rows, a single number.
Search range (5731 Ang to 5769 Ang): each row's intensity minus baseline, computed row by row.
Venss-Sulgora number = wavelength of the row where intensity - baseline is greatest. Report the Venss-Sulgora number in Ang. 5732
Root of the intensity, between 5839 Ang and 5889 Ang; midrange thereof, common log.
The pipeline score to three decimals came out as 0.092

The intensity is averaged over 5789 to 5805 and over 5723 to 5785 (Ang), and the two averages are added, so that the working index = 3.11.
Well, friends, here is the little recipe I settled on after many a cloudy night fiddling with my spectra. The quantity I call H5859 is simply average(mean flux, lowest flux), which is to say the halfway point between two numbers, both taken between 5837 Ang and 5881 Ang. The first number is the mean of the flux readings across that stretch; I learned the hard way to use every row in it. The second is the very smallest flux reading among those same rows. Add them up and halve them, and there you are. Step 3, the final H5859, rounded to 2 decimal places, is 1.53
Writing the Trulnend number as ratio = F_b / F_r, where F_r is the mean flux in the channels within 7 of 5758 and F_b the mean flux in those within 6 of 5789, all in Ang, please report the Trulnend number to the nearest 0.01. 0.94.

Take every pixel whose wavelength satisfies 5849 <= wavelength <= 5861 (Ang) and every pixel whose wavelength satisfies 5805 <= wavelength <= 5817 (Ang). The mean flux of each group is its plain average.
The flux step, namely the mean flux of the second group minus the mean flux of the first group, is 0.16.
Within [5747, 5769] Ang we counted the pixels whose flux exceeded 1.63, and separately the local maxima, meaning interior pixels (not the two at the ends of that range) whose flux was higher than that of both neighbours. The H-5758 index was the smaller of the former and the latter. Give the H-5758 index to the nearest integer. 3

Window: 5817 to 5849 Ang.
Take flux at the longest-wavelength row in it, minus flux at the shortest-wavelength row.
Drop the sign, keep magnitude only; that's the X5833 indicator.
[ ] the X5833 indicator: 0.20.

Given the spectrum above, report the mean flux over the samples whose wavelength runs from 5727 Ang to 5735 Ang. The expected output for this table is 1.57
